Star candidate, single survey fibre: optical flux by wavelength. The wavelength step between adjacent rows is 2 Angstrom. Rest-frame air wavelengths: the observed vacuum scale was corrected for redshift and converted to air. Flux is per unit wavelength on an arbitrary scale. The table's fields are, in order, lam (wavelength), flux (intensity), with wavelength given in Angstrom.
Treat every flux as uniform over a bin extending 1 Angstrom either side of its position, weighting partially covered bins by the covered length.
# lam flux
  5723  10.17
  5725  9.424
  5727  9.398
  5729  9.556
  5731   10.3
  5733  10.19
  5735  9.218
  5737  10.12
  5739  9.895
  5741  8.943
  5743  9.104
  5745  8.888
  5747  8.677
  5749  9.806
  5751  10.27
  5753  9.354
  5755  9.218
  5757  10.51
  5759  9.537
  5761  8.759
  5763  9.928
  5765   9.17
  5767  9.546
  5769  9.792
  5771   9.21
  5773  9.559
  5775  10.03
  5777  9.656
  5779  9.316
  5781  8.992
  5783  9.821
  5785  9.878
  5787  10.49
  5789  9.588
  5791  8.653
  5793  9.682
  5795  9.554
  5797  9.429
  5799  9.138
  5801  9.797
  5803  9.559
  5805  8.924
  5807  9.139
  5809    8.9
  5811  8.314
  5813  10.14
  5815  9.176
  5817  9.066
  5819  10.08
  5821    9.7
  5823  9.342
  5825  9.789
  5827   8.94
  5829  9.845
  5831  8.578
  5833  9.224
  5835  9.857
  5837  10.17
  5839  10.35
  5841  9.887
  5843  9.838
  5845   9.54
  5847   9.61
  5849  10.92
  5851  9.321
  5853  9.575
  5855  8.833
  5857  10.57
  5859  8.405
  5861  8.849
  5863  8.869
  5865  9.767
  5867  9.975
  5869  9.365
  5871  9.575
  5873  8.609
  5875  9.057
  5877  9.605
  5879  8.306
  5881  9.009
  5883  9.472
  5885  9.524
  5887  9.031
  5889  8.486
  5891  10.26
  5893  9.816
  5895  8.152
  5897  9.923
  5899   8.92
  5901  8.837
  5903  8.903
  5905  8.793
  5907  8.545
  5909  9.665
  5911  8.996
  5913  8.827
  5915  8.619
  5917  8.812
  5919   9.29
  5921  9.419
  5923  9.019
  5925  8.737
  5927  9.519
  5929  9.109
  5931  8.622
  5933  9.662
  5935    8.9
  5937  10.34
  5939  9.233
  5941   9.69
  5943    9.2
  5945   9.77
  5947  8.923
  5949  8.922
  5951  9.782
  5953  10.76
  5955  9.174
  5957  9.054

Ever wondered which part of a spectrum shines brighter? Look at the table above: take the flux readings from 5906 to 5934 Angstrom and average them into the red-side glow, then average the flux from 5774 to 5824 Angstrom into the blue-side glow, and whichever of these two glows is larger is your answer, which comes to 9.45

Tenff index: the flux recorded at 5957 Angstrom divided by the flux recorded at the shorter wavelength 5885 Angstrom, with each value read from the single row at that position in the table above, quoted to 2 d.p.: 0.95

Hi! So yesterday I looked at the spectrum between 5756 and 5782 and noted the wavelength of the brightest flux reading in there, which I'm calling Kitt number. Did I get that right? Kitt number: 5757 Angstrom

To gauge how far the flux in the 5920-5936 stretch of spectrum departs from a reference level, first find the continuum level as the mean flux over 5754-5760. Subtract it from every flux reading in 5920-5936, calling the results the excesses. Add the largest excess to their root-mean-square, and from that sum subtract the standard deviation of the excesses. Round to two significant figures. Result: 0.28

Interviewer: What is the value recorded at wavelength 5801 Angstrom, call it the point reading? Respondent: 9.797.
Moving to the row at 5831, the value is 8.578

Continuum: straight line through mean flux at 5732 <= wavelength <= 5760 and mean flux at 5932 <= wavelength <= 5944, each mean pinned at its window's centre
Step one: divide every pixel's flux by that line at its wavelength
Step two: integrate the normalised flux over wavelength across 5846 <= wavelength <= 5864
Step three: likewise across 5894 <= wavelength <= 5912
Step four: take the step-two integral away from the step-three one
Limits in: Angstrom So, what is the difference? -0.86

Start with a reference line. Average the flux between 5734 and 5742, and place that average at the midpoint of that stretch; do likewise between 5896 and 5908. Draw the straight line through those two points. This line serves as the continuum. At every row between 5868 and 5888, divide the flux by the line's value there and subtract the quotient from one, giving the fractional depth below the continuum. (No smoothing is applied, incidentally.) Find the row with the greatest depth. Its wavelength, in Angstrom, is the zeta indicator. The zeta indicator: 5879 Angstrom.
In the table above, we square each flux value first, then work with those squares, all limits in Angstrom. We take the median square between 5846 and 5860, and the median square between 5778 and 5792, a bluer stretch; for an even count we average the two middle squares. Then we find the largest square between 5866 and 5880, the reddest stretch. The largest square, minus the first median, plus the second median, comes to 100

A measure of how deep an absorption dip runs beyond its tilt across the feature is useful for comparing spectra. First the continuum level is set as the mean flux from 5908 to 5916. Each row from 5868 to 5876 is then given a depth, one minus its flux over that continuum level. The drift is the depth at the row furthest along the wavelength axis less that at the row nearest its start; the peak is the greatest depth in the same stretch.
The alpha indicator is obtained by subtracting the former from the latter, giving 0.01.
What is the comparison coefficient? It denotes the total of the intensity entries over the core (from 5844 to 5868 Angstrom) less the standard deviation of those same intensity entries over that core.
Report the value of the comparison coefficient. 113.5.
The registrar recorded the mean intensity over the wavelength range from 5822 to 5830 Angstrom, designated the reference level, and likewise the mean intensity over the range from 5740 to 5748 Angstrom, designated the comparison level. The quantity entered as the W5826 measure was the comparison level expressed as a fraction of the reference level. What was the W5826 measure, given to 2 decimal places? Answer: 0.94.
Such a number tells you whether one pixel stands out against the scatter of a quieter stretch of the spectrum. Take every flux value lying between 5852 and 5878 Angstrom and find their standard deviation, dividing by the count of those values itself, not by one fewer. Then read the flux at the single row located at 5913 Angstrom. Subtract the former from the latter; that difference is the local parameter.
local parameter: 8.24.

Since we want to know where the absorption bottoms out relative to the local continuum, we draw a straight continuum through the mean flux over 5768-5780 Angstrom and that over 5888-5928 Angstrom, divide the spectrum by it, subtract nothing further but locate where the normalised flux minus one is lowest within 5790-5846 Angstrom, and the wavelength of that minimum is 5811 Angstrom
